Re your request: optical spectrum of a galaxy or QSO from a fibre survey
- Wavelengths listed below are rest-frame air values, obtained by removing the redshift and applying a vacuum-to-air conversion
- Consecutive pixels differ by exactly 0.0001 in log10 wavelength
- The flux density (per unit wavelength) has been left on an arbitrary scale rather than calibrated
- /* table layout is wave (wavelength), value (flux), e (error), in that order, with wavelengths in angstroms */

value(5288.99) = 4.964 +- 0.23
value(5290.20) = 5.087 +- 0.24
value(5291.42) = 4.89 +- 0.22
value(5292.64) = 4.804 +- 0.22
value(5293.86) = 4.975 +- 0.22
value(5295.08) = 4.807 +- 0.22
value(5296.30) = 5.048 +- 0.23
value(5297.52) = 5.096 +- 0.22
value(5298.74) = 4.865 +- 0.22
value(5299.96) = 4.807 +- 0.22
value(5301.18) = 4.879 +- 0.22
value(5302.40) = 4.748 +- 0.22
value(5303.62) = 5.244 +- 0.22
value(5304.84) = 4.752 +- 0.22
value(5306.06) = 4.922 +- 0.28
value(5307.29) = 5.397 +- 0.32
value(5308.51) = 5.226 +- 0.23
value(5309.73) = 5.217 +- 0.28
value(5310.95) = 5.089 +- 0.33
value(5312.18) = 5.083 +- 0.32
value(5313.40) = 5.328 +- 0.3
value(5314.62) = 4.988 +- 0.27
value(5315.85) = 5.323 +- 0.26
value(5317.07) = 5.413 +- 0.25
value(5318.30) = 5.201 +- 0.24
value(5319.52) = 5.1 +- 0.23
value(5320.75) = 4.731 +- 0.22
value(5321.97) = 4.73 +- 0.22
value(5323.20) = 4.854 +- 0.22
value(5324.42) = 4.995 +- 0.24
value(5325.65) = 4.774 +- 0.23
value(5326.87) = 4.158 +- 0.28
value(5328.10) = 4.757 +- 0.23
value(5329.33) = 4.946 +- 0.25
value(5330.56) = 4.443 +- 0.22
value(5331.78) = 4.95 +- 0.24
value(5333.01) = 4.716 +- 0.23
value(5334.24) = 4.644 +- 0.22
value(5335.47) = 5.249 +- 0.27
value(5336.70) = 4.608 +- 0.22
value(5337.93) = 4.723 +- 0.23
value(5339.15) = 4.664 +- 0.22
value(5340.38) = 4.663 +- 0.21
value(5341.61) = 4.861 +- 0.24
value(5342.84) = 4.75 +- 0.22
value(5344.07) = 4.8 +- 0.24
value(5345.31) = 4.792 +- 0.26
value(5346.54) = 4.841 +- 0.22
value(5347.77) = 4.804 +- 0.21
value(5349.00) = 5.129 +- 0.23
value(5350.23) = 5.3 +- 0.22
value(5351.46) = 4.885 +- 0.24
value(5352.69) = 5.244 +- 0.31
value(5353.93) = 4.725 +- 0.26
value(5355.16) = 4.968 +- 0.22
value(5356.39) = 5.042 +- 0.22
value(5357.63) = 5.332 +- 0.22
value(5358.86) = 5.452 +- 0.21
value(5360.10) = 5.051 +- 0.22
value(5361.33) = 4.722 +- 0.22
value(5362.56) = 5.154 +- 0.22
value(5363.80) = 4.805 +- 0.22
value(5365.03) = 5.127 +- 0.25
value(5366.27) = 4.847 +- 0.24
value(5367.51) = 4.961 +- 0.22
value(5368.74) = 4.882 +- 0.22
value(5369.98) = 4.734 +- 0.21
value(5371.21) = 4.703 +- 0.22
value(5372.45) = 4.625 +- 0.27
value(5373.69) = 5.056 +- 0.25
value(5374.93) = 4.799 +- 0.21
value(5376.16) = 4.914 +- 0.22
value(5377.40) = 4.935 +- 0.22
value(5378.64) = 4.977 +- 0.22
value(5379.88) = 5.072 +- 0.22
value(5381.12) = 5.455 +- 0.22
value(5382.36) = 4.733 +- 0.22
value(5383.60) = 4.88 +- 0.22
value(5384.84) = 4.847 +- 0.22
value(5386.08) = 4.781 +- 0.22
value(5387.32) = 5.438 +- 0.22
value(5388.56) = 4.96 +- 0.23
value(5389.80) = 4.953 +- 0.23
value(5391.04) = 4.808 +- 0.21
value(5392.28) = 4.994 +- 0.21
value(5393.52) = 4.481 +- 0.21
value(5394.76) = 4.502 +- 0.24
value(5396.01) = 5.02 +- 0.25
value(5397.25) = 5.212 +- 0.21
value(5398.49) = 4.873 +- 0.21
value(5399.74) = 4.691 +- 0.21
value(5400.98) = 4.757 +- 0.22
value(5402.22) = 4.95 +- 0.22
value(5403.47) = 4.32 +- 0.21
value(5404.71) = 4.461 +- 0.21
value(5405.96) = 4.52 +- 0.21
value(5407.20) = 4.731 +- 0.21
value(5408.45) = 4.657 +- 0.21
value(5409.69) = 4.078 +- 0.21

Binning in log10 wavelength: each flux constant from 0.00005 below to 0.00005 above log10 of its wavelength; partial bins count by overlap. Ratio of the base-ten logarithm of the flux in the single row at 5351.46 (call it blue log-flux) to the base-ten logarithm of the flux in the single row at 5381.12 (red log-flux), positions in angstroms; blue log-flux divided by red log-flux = 0.93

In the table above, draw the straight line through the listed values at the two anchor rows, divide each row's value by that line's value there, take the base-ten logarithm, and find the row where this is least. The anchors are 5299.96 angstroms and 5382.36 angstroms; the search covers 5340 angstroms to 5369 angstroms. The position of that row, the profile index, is 5340.38 angstroms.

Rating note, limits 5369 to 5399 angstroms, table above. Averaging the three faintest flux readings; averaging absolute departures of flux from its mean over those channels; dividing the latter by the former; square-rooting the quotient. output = 0.197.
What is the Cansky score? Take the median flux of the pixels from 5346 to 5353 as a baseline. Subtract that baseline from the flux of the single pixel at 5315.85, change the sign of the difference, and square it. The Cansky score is 0.10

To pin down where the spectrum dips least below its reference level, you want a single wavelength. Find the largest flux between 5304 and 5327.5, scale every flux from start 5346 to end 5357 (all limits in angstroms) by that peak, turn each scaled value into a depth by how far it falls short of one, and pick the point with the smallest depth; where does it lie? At 5350.23 angstroms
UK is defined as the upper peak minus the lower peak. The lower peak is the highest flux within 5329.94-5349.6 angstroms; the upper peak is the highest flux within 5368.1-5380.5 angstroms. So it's -0.18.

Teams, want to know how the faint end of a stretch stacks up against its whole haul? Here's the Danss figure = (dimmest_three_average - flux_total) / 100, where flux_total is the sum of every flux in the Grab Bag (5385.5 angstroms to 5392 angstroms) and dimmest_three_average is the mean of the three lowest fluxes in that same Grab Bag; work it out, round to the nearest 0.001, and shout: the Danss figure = -0.201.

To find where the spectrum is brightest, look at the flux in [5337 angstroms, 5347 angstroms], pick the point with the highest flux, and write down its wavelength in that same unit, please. 5341.61 angstroms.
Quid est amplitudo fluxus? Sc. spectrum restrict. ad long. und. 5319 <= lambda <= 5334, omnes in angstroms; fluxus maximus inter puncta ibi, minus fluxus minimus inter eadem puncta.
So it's 0.94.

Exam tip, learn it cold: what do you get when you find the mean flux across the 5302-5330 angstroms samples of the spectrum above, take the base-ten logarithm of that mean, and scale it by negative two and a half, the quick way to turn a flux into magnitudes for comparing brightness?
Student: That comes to -1.75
